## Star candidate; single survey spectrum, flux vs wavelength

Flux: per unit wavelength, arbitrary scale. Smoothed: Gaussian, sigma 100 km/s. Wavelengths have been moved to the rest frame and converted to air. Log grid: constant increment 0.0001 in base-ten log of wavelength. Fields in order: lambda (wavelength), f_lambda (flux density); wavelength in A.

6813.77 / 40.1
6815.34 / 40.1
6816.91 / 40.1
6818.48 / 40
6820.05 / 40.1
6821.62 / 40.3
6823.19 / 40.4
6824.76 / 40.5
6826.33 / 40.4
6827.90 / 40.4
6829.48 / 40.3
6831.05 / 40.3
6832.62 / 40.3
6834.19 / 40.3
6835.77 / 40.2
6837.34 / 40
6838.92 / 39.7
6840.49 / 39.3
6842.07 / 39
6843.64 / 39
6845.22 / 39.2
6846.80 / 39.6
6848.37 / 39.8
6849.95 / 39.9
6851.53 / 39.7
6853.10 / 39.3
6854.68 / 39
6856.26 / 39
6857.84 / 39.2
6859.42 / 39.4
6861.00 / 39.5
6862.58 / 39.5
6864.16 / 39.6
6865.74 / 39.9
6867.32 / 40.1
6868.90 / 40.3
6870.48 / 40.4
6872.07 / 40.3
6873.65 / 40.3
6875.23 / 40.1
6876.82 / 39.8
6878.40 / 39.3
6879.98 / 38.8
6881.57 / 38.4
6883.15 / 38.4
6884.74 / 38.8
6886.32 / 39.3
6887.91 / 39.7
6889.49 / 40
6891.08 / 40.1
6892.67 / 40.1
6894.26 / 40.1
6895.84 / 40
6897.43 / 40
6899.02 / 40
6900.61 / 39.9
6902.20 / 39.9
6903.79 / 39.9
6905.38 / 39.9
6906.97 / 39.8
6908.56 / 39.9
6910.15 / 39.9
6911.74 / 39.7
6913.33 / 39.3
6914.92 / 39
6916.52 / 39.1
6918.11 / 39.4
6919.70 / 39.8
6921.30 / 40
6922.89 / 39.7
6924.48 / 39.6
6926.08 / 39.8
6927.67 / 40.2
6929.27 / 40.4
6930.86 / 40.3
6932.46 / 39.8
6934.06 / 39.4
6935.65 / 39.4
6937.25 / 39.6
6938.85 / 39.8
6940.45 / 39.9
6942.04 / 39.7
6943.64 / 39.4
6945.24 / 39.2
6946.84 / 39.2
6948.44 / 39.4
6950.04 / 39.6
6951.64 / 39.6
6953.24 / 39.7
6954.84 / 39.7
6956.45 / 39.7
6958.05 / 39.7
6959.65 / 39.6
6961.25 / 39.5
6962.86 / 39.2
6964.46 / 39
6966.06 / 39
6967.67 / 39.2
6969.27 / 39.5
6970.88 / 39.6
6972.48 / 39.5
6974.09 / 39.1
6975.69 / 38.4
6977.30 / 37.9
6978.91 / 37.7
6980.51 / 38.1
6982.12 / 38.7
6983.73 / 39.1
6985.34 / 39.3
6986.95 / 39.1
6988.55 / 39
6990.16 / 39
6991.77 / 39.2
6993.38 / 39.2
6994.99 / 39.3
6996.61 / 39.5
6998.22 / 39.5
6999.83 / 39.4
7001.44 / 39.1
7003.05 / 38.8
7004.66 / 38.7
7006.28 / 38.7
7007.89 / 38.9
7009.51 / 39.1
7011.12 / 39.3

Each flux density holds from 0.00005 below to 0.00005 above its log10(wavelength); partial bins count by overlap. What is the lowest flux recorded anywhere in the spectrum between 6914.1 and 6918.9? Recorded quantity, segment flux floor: 39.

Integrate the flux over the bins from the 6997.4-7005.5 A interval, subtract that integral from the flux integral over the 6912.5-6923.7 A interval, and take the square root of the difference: 11.2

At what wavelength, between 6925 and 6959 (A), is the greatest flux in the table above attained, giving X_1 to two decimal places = 6929.27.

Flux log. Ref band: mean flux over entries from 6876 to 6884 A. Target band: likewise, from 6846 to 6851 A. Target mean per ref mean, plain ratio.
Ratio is 1.02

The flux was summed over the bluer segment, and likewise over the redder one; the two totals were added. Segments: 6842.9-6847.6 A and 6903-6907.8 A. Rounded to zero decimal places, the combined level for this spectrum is 237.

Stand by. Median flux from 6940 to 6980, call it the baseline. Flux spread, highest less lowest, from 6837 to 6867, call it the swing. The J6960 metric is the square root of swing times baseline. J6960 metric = 6.3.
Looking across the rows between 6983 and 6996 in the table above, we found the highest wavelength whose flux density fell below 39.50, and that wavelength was 6994.99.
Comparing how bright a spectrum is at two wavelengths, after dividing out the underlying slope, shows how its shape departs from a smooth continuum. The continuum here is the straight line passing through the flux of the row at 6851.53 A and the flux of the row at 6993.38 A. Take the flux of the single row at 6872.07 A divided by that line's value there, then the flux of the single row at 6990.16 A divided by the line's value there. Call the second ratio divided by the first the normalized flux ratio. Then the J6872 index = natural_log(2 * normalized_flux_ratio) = 0.671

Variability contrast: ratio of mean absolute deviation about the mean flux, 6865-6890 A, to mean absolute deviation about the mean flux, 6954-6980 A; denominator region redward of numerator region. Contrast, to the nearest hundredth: 1.25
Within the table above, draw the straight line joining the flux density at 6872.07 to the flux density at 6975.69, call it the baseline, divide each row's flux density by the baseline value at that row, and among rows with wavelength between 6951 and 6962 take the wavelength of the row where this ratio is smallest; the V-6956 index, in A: 6951.64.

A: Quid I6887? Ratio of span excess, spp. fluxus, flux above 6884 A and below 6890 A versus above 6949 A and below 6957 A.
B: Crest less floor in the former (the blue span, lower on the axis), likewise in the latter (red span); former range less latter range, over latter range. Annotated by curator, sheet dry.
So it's 11.0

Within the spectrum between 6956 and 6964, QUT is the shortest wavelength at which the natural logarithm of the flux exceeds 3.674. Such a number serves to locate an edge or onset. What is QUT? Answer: 6956.45 A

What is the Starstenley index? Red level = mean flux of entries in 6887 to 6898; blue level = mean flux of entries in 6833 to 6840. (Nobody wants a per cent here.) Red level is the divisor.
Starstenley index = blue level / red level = 1.001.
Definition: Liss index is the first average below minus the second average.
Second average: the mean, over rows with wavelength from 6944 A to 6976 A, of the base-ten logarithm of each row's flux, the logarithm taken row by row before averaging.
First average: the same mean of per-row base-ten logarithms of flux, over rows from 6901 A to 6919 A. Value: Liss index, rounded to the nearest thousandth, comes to 0.003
